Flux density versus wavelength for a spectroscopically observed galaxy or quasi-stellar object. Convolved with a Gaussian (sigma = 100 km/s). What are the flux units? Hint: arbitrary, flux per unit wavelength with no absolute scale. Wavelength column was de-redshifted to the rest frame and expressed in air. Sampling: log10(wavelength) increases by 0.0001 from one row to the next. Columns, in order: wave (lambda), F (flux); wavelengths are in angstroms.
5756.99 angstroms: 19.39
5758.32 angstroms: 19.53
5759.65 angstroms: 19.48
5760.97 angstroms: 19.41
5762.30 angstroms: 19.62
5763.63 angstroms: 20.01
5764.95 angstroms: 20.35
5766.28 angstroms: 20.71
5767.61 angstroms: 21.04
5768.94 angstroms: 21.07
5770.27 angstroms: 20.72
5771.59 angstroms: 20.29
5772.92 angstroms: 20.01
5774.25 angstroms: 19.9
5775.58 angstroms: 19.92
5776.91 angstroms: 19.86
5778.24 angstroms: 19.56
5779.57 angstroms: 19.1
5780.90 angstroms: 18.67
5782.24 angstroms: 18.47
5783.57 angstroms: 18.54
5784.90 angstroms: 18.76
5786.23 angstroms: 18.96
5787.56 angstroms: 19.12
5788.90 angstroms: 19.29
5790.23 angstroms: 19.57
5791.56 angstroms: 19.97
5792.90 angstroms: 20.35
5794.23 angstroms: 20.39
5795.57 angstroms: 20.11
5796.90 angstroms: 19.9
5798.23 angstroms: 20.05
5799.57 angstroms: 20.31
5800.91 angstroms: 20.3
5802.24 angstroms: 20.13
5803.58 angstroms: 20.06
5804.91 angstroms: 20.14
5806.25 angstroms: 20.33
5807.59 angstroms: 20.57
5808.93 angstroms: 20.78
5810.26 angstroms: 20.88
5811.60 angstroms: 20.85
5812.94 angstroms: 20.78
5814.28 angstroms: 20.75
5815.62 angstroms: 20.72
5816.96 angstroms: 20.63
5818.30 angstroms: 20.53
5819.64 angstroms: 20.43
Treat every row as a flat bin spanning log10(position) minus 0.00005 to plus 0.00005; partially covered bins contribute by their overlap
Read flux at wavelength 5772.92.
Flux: 20.01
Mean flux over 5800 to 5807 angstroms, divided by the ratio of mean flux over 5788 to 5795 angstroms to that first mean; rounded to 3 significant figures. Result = 20.5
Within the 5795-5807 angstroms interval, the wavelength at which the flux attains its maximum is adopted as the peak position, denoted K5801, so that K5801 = 5806.25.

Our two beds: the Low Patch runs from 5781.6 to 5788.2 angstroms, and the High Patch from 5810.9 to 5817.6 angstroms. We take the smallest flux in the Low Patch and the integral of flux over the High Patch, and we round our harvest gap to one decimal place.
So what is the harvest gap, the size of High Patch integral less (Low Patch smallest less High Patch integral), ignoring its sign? 259.3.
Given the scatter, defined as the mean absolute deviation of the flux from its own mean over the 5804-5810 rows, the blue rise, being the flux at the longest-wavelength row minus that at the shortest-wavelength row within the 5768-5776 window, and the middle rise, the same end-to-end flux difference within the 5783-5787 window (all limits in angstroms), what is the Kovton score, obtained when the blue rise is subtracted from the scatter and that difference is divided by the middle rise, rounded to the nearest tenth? 3.3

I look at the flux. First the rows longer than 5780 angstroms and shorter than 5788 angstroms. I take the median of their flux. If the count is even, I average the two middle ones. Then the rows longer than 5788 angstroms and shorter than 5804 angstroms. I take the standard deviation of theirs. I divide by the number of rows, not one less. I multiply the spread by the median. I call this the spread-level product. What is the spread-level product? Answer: 6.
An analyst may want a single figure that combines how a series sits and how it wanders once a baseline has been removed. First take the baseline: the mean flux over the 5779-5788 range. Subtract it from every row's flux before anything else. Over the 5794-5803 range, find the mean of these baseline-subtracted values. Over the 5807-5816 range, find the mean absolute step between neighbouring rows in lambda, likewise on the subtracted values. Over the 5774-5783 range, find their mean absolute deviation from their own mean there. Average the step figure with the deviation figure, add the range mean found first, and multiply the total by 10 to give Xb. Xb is 17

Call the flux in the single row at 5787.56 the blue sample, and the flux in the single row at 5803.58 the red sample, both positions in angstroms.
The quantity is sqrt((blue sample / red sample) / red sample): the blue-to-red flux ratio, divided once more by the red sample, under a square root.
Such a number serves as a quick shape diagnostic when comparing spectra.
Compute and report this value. 0.218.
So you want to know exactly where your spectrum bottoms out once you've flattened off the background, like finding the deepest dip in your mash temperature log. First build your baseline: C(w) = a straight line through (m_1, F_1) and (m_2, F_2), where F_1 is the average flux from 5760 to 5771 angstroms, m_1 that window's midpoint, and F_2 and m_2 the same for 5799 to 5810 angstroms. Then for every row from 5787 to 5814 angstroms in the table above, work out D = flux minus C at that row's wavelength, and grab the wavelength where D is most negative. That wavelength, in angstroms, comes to 5787.56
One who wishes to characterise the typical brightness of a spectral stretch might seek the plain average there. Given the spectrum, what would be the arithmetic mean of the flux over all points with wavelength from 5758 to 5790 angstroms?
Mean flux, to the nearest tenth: 19.7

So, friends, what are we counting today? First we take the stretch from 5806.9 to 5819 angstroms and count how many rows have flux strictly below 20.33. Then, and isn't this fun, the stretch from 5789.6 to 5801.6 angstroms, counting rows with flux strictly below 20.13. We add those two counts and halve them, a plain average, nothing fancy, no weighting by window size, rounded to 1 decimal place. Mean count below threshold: 2.5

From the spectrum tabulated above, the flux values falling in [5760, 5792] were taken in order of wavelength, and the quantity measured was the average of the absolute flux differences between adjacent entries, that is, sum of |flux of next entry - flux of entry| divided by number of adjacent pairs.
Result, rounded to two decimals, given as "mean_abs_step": 0.25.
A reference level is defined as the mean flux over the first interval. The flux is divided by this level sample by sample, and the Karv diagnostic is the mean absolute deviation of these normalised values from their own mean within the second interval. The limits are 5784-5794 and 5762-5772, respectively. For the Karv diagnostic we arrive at 0.021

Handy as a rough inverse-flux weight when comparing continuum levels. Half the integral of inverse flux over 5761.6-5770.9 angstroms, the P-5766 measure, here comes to 0.227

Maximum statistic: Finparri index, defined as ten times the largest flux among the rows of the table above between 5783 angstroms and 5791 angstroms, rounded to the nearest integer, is 196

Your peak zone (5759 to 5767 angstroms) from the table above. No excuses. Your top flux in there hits 20.71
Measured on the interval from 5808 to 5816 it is 20.88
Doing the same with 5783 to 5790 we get 19.29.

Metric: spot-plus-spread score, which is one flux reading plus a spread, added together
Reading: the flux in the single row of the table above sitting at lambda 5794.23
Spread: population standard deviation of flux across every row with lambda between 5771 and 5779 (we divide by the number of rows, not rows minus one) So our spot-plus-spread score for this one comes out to 20.6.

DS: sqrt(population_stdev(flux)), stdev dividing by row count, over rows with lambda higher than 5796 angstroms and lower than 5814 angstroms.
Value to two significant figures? 0.57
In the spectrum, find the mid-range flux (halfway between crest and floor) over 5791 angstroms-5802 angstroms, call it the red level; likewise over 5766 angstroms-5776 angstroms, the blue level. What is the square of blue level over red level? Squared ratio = 1.03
